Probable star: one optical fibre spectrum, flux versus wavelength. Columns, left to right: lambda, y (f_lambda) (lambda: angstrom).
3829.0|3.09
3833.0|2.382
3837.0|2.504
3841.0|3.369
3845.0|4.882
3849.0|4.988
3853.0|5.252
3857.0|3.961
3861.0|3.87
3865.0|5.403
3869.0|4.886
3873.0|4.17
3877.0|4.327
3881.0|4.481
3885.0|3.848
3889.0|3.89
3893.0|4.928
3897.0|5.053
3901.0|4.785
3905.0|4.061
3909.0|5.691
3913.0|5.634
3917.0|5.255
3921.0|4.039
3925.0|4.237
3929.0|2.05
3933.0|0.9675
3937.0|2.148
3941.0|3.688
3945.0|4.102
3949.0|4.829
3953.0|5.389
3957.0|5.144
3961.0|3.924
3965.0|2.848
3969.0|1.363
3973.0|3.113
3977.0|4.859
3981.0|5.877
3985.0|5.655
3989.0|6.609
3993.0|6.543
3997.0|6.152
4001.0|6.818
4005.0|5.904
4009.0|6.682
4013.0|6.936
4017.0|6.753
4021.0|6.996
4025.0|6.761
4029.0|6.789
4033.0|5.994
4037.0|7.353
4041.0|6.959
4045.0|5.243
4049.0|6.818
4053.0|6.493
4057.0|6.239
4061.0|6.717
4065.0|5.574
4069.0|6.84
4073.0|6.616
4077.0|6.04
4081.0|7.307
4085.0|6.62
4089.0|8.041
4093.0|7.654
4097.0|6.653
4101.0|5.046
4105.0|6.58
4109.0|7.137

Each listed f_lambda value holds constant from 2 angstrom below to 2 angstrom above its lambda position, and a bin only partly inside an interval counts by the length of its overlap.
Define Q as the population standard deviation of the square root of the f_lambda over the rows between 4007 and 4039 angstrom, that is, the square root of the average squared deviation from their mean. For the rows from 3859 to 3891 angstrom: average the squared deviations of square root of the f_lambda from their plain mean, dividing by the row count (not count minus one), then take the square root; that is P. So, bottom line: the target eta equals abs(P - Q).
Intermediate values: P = 0.12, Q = 0.07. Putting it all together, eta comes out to 0.05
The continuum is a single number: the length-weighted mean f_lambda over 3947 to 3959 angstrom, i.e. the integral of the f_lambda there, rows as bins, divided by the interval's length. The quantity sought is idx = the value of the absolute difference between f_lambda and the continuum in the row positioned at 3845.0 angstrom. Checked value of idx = 0.2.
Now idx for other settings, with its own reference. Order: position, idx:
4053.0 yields 1.4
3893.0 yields 0.2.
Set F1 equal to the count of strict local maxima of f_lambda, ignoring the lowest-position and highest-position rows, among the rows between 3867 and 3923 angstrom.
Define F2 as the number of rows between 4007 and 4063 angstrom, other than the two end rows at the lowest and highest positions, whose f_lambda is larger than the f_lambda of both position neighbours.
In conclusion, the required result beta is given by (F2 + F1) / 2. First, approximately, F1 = 3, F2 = 5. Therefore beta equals 4.0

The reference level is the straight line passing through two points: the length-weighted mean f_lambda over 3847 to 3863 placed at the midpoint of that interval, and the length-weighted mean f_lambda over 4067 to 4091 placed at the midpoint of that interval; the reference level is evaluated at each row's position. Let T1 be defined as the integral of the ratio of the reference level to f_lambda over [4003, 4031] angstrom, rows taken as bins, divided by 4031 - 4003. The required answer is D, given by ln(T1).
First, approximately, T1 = 0.94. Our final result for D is -0.07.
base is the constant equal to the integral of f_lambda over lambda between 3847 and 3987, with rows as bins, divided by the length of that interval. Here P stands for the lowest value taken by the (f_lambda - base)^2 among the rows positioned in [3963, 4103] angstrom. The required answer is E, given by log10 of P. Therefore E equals -0.4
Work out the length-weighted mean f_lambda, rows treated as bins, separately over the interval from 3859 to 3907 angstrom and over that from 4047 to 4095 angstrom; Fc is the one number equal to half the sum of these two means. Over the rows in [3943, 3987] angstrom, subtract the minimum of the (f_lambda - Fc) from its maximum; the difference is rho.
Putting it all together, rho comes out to 4.5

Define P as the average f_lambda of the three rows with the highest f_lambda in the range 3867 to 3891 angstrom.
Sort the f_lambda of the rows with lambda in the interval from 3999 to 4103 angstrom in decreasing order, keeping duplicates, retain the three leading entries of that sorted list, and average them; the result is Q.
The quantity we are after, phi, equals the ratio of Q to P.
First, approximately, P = 4.6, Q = 7.7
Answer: 1.68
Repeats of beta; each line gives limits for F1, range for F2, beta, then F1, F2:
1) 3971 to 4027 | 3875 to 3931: 4.5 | 5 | 4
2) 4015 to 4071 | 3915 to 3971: 3.5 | 5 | 2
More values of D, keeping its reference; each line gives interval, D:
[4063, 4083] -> 0.06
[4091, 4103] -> 0.13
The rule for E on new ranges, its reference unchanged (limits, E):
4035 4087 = 0.0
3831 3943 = -3.8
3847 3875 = -2.2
